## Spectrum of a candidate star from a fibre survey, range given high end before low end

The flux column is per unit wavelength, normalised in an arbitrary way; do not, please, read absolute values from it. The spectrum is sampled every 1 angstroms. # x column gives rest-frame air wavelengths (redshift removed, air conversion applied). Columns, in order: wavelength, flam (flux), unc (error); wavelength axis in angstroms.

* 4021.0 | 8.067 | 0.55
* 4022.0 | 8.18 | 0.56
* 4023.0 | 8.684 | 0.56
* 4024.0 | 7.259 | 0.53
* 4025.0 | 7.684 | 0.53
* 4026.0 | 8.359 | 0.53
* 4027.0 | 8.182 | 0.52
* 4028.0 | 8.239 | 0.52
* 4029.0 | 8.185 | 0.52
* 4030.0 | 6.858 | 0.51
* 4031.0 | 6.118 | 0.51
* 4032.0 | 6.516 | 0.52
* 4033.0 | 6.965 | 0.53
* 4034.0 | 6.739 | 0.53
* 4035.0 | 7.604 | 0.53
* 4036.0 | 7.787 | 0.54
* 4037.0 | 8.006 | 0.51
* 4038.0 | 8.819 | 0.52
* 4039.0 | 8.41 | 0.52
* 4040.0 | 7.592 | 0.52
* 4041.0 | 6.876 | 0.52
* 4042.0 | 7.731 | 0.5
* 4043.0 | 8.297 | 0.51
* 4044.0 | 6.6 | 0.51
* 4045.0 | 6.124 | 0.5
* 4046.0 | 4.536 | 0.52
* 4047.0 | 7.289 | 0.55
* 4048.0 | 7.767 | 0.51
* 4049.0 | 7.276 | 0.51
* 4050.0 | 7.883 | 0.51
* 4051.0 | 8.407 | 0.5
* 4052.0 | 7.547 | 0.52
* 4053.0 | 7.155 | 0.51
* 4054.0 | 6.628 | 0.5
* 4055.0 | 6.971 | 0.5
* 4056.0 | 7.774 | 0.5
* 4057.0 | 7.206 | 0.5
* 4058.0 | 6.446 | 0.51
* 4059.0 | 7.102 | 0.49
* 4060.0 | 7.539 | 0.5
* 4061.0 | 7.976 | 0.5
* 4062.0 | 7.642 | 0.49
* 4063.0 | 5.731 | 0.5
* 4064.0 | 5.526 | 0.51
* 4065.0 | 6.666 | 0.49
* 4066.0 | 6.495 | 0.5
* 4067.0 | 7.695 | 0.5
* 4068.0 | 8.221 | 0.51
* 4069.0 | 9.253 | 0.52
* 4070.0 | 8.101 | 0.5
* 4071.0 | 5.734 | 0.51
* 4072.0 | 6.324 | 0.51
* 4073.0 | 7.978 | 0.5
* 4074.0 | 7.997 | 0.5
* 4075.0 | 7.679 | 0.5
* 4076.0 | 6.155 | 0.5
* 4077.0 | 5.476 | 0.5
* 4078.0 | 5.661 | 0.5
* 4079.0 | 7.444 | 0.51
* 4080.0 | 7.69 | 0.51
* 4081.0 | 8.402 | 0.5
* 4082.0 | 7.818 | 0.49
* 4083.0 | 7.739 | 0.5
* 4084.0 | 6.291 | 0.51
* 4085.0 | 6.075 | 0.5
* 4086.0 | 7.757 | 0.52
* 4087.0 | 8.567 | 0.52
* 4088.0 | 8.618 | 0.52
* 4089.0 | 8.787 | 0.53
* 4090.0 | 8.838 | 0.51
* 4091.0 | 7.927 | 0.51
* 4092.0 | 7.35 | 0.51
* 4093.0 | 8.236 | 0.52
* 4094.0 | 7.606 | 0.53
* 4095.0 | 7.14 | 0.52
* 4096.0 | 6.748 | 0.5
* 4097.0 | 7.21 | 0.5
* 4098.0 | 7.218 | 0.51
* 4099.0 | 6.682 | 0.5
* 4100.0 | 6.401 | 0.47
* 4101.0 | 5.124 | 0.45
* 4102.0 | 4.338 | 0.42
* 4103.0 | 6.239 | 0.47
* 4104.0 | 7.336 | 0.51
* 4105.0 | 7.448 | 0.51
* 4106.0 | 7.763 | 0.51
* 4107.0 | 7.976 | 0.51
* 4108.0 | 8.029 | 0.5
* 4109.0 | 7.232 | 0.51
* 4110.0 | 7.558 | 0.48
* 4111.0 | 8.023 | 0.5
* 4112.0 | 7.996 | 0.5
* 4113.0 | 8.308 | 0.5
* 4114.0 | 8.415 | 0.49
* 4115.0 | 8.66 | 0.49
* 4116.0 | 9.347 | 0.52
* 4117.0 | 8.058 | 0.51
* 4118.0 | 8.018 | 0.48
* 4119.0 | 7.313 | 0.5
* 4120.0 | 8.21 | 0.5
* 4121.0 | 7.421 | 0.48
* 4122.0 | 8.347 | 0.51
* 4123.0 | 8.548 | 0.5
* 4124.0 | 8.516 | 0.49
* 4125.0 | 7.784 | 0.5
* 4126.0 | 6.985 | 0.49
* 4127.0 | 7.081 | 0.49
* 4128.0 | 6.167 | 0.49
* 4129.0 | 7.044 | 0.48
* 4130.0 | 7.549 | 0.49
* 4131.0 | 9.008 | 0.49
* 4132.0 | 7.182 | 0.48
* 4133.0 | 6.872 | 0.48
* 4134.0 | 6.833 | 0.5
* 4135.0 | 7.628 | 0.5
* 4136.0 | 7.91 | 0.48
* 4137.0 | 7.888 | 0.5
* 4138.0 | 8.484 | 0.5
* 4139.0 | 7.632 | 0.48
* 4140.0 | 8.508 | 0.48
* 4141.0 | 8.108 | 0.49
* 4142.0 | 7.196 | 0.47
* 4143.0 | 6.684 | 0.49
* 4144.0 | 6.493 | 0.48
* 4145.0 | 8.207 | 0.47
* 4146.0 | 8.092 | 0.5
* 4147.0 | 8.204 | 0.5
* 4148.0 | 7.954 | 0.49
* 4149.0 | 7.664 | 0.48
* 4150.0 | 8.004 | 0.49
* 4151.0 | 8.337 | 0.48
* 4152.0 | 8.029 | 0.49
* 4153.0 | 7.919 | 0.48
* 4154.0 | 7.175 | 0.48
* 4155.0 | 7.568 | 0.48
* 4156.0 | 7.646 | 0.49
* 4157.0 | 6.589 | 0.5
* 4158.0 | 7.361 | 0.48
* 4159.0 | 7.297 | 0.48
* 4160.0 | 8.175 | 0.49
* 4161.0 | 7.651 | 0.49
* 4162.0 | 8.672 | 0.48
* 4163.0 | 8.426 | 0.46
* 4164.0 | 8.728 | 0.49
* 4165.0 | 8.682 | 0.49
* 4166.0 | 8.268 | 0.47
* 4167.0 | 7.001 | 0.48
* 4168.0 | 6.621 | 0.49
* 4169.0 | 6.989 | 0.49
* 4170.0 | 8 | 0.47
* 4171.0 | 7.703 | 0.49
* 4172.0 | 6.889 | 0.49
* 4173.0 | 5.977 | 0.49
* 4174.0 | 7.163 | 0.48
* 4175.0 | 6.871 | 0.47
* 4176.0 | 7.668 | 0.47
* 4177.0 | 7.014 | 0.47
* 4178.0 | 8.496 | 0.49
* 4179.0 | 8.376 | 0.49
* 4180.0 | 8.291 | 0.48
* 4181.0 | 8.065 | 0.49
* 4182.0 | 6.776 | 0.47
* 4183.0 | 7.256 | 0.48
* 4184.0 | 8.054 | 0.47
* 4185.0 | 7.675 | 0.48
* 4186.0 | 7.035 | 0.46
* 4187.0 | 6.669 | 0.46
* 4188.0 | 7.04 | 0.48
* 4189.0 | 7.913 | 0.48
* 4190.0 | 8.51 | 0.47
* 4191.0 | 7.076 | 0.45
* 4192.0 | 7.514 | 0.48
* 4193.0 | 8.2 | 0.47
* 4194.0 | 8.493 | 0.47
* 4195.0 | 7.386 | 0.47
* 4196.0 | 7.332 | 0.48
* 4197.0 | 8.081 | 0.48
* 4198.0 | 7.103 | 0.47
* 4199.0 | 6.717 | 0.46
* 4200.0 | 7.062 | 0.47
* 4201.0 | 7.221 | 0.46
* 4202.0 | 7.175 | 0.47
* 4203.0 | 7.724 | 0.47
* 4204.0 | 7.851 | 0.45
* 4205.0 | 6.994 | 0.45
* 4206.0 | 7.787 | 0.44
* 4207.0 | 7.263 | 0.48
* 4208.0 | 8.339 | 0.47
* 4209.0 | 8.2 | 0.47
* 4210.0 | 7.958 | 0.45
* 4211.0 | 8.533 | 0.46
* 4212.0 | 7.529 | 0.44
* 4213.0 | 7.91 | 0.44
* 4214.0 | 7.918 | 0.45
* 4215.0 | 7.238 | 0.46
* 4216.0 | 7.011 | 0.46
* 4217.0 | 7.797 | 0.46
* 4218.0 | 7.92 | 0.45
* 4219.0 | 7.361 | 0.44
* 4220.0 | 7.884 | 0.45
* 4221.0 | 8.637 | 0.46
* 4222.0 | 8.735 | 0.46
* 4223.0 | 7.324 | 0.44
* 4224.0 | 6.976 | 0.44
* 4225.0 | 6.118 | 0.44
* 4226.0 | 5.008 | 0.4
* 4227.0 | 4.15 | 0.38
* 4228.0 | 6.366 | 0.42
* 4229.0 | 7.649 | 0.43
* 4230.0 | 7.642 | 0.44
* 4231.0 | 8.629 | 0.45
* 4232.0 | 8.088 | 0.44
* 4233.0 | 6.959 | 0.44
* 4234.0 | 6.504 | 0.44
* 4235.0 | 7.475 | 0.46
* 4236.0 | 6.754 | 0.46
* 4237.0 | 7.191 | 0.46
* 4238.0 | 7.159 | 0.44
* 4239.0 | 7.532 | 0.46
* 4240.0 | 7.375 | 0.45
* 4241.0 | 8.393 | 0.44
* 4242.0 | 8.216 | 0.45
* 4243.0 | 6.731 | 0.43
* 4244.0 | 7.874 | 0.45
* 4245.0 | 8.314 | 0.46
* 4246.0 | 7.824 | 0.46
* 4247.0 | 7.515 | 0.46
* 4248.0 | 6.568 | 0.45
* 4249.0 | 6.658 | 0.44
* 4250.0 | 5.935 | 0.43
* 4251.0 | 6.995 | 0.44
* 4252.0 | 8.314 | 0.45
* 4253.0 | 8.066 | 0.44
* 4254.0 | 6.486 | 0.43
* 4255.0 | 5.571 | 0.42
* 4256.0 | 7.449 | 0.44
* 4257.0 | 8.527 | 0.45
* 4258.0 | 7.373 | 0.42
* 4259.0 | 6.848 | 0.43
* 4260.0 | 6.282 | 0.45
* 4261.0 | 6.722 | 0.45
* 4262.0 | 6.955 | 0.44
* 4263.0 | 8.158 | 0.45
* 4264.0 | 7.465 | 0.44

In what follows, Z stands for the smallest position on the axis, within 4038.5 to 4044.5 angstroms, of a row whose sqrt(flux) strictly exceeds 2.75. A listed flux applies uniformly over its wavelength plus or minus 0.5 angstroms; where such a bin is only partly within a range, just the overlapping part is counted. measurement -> 4039.0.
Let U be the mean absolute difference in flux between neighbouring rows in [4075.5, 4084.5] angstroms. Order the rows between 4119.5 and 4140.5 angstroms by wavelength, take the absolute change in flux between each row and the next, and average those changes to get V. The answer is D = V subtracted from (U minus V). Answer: -0.58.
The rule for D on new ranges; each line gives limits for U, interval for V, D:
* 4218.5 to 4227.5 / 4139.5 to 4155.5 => -0.15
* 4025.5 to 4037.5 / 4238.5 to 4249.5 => -0.82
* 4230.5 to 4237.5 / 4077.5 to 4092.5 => -0.62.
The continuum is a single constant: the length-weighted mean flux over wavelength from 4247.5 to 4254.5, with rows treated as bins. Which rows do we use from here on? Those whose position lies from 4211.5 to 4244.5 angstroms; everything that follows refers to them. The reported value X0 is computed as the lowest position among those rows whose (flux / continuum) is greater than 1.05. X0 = 4212.0 angstroms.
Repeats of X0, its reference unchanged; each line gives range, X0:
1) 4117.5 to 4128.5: 4118.0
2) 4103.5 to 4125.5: 4105.0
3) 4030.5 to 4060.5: 4035.0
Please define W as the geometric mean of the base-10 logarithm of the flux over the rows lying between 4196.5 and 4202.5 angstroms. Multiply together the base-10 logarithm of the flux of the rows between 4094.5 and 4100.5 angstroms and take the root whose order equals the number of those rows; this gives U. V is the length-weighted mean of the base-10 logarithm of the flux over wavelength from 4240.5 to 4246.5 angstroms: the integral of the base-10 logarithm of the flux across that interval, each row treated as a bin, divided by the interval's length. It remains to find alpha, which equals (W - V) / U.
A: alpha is -0.05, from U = 0.84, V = 0.896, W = 0.86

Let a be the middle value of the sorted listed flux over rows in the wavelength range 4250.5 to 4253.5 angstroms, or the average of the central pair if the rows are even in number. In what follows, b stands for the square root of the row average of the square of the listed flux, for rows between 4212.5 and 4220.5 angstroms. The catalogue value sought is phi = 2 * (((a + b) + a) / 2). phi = 23.8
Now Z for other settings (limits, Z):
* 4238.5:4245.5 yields 4241.0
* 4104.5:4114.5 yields 4106.0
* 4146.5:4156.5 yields 4147.0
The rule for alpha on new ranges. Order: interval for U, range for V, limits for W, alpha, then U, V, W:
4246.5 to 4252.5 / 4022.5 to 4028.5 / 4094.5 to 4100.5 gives -0.08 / 0.84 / 0.906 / 0.84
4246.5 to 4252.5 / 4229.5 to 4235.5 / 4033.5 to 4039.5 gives 0.02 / 0.84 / 0.876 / 0.90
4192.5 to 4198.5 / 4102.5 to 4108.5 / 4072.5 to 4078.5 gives -0.05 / 0.89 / 0.872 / 0.83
